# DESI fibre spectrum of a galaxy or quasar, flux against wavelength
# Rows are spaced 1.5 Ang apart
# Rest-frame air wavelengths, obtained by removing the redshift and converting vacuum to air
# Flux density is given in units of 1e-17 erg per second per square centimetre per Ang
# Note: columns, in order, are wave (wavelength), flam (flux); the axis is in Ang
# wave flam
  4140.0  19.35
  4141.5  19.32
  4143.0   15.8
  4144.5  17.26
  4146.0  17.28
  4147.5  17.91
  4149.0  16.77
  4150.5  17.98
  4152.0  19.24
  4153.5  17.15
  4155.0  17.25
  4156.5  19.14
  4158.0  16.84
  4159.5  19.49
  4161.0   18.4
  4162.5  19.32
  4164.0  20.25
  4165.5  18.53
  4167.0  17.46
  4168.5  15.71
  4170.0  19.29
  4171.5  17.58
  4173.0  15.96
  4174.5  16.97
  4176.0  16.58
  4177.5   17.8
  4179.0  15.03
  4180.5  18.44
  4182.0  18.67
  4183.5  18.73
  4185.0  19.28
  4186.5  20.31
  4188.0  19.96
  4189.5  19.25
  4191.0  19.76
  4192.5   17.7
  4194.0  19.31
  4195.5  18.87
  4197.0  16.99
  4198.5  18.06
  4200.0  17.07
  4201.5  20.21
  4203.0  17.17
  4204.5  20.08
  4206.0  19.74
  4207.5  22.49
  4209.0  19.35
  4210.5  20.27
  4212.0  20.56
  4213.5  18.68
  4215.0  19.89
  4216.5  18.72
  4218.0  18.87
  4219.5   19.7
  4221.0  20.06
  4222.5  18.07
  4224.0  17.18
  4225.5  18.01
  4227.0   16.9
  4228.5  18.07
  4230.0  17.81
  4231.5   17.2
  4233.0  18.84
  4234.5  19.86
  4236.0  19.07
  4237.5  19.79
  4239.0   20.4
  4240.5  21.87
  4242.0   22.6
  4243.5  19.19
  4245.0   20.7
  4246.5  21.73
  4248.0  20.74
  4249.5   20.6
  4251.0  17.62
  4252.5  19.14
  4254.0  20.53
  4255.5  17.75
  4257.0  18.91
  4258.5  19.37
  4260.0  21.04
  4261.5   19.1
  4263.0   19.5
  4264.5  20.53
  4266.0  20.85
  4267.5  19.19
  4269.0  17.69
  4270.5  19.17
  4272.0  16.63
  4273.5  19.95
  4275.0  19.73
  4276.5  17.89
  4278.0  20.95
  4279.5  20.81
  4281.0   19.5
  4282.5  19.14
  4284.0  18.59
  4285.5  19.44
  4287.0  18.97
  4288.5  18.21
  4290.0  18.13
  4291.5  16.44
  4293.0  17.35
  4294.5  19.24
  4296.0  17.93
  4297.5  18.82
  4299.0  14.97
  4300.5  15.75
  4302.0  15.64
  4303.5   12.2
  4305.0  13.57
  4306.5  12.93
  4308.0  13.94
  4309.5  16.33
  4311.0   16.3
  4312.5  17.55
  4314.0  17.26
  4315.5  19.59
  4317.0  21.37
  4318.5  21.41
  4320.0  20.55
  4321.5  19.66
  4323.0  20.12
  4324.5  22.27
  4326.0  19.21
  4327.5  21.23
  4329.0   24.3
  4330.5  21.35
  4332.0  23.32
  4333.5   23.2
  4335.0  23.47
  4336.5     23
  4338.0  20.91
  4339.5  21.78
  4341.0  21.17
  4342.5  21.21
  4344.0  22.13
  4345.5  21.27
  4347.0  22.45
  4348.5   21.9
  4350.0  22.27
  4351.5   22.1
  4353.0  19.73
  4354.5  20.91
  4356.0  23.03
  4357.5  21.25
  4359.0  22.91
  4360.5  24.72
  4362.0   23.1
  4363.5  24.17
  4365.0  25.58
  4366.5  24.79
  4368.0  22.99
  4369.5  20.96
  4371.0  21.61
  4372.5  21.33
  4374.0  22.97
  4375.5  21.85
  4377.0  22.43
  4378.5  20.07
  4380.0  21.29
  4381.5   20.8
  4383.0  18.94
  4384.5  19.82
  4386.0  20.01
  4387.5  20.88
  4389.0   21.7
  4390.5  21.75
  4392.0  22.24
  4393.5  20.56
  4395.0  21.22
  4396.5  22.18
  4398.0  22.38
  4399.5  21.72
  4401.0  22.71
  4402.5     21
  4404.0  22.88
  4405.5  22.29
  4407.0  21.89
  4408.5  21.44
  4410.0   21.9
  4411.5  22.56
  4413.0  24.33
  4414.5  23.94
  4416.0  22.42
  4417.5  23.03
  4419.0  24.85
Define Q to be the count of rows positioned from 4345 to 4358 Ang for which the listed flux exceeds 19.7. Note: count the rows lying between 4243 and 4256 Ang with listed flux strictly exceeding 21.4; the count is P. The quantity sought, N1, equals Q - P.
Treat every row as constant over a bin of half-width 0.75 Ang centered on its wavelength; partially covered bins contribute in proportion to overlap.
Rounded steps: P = 1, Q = 9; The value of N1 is 8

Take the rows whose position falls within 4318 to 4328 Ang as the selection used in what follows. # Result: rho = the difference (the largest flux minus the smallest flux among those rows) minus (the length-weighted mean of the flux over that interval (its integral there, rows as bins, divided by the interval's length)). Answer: -17.5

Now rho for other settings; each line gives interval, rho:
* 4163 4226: -11.2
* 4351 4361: -17.0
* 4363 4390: -15.1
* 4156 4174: -13.6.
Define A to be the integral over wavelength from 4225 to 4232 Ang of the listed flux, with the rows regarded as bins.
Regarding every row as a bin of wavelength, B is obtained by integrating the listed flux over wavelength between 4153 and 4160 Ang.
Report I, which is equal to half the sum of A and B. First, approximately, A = 123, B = 126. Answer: 124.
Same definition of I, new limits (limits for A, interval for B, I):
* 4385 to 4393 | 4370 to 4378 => 173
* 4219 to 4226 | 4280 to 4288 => 142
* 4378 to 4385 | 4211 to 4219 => 148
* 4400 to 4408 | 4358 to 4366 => 185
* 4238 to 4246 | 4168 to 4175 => 144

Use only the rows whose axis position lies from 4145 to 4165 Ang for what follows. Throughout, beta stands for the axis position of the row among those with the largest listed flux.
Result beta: 4164.0 Ang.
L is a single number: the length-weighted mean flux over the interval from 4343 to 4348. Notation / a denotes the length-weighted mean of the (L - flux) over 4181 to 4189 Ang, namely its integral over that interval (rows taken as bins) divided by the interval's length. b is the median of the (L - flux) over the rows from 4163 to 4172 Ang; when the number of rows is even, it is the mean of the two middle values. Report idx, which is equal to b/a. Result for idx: 2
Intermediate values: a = 3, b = 3.9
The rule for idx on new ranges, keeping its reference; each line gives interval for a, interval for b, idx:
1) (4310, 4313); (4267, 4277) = 1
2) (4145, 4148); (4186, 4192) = 0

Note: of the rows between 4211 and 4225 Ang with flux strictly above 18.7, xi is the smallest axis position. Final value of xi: 4212.0 Ang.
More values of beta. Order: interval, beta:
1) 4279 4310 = 4279.5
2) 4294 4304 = 4294.5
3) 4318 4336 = 4329.0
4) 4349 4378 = 4365.0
